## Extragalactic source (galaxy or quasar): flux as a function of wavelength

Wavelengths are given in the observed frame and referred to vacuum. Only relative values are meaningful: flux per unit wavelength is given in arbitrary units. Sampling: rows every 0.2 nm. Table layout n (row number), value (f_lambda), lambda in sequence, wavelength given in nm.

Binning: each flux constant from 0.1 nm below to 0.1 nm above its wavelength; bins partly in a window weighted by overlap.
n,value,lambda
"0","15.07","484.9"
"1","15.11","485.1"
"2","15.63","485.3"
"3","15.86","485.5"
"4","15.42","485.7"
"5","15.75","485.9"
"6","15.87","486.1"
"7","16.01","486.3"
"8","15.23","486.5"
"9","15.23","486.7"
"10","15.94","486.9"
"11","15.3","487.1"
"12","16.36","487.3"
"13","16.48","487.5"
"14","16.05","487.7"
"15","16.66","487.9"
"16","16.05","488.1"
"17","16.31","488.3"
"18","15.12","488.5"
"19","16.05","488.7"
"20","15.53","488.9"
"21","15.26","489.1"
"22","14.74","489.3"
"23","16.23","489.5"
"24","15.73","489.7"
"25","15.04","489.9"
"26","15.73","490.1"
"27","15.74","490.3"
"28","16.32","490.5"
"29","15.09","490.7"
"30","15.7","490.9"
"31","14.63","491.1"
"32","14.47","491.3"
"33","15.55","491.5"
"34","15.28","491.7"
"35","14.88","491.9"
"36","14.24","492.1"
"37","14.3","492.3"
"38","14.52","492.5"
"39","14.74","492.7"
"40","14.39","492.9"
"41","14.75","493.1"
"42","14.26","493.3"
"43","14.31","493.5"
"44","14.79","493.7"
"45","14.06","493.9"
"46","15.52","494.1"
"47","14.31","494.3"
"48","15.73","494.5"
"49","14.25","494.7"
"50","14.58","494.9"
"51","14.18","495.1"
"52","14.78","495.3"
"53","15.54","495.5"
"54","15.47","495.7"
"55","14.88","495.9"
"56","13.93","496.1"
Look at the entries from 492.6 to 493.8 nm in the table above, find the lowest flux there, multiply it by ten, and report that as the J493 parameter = 143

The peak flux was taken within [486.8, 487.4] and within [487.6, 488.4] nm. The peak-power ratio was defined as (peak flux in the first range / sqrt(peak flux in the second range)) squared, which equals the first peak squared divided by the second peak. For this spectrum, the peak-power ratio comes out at 16.1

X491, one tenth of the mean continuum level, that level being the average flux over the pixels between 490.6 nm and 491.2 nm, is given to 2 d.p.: 1.51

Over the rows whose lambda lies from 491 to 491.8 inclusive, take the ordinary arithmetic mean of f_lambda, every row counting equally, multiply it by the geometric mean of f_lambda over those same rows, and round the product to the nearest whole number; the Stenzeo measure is 224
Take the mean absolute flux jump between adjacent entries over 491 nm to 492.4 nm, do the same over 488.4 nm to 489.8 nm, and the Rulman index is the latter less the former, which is 0.27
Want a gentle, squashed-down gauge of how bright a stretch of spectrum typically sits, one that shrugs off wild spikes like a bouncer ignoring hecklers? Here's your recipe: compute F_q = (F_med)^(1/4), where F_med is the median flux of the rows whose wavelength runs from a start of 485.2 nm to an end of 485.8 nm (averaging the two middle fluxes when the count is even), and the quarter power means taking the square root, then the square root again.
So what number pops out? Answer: 1.99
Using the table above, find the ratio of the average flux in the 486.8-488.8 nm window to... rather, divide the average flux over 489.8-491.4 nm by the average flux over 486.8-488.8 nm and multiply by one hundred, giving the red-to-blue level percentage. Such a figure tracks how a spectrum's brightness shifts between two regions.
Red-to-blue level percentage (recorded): 95.7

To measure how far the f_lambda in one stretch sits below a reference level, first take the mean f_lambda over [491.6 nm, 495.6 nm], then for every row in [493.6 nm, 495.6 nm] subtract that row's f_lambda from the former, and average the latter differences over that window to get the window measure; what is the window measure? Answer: -0.1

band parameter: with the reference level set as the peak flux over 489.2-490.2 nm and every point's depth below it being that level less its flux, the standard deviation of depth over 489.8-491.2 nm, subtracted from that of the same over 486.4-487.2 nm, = -0.23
